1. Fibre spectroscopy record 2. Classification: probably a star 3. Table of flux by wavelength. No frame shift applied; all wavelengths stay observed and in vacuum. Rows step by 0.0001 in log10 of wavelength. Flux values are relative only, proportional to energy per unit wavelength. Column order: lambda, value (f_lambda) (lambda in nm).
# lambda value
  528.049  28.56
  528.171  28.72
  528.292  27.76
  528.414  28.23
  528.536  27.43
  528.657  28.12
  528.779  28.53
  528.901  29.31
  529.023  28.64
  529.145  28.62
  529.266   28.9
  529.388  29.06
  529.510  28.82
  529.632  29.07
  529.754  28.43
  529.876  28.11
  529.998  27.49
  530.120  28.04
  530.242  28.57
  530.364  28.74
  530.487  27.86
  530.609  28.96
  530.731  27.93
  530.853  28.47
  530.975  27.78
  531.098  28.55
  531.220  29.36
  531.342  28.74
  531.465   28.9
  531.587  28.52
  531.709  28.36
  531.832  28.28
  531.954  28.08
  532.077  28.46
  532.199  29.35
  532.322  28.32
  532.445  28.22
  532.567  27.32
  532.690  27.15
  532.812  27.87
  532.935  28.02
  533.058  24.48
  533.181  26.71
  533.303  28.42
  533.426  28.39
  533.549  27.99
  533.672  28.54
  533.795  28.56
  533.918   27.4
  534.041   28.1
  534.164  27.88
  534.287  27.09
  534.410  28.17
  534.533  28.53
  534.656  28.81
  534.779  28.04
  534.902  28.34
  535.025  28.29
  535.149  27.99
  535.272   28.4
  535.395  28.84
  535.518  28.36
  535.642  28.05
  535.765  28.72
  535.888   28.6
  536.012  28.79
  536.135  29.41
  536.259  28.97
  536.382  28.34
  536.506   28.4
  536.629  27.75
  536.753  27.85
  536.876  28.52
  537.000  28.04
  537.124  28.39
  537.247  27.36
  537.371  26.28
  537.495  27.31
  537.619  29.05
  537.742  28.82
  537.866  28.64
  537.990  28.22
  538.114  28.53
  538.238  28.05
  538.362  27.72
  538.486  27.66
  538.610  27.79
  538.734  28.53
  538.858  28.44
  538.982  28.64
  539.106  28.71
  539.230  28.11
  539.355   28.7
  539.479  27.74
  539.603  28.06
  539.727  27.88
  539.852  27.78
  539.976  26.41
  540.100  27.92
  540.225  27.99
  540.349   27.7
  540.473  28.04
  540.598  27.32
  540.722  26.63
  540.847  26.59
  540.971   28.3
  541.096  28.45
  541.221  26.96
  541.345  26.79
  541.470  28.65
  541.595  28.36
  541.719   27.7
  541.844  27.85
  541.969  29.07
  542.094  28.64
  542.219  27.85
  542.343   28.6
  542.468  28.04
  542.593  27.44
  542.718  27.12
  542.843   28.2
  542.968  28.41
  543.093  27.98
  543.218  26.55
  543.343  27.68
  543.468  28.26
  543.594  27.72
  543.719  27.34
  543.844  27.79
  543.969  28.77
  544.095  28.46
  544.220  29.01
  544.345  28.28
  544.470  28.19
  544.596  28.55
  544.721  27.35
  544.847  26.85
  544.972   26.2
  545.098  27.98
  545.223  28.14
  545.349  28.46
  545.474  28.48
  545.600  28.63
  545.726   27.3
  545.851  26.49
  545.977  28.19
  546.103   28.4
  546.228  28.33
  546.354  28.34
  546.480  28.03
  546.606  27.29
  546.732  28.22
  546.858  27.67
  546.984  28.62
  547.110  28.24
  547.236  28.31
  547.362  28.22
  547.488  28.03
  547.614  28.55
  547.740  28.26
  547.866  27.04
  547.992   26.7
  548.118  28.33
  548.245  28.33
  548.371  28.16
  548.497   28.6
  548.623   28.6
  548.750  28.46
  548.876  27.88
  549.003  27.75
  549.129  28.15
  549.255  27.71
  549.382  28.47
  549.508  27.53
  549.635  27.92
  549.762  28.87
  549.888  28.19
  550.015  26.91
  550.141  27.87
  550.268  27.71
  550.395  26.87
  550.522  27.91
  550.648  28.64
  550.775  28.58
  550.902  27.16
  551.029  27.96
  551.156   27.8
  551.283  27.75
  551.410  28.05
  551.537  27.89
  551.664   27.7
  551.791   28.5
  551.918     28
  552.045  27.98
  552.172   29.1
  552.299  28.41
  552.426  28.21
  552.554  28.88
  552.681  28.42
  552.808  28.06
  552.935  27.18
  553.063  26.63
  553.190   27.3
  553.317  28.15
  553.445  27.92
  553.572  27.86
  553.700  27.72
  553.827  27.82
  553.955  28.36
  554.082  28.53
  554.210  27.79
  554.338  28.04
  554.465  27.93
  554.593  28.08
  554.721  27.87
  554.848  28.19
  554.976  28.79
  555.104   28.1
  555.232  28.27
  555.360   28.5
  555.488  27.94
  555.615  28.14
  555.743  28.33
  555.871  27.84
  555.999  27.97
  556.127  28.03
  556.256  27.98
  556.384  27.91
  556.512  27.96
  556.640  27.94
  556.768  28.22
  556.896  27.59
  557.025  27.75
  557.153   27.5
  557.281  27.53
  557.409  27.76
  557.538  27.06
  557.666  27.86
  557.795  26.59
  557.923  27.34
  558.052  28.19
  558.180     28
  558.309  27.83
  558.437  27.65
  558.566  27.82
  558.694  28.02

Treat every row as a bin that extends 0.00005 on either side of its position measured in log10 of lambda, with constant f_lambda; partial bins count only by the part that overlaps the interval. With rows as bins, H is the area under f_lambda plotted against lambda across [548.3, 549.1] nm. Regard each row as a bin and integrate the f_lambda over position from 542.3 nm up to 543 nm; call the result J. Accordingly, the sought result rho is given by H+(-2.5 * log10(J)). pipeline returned 19.4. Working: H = 22.6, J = 19.5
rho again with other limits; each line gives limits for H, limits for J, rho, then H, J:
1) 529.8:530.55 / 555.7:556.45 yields 17.8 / 21.1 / 21.0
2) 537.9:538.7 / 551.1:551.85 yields 19.1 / 22.4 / 21.0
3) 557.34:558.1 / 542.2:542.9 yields 17.6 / 20.8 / 19.5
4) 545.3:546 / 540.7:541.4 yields 16.3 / 19.5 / 19.1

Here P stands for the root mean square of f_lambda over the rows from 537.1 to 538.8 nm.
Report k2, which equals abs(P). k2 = 28.0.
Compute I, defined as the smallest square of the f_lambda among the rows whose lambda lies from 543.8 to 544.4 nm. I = 772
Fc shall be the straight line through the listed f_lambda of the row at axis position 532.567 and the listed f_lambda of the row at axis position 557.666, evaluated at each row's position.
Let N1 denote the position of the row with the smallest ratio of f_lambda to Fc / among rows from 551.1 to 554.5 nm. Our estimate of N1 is 553.063 nm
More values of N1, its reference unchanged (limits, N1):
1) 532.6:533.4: 533.058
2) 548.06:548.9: 548.876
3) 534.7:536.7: 536.629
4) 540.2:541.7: 540.847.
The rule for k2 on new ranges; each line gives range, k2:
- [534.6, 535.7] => 28.3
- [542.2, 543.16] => 28.0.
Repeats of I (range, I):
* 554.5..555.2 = 777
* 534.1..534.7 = 734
